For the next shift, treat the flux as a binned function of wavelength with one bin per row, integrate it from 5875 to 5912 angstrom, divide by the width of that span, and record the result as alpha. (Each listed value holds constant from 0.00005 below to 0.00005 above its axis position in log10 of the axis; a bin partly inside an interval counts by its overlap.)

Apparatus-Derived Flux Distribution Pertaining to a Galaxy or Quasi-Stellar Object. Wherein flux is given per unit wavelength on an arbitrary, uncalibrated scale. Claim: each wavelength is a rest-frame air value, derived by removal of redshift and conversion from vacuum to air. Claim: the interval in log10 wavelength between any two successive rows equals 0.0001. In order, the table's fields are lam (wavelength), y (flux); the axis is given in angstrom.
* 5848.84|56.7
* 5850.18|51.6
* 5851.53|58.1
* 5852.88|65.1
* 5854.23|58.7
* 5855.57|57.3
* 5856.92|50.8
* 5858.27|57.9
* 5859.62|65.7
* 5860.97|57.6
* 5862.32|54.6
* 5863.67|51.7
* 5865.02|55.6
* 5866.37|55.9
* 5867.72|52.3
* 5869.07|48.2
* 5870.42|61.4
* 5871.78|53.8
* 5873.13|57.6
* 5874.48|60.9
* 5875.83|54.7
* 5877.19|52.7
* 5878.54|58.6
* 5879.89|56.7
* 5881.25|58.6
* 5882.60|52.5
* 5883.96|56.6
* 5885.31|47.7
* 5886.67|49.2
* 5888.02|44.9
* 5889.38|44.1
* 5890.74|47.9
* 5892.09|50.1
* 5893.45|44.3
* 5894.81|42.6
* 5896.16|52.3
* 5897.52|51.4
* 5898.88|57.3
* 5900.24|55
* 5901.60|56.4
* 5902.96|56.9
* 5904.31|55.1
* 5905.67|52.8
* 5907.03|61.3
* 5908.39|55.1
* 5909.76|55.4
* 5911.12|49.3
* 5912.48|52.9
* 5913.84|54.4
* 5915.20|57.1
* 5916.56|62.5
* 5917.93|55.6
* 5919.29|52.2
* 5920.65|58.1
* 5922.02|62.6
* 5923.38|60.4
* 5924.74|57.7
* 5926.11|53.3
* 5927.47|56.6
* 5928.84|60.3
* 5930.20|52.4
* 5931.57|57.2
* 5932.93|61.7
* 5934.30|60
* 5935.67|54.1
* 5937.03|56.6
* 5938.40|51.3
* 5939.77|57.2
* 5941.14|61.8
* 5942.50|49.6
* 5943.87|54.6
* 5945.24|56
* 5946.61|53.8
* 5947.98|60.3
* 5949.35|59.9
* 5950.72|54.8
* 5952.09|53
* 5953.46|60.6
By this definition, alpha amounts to 52.6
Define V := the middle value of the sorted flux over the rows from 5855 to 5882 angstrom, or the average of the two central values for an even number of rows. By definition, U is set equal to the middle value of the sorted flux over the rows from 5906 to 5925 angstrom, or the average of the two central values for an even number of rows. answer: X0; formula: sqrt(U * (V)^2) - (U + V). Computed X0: 310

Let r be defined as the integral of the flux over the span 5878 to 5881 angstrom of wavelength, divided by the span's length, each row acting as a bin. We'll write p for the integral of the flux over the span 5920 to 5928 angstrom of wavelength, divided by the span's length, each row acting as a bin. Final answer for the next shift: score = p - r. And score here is 0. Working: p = 58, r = 57.7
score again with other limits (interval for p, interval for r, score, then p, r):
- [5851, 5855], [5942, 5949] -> 5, 61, 55.2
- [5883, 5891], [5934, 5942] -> -8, 49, 56.5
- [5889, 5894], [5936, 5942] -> -10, 47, 56.4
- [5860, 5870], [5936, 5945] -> -1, 54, 55.2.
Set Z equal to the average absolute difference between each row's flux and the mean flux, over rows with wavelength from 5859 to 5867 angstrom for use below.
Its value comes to 3.20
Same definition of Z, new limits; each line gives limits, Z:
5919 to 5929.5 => 2.71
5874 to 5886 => 3.15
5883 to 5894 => 2.90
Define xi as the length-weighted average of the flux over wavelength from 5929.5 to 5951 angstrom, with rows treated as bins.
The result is 56.4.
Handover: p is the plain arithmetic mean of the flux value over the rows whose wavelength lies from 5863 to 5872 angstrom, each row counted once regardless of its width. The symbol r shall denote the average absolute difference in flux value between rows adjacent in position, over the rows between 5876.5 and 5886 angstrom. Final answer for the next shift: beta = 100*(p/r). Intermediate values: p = 54.1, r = 4.80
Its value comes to 1128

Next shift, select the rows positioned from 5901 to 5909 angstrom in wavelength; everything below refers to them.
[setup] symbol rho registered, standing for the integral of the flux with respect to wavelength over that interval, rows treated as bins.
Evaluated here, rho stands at 451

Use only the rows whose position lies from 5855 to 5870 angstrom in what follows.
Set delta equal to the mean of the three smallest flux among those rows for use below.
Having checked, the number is 50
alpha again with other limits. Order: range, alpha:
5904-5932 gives 56.3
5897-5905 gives 55.4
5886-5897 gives 47.0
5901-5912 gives 55.2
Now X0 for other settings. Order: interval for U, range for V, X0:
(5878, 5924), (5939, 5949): 304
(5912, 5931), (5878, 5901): 279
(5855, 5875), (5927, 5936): 315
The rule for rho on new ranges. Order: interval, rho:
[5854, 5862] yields 463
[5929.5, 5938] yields 483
